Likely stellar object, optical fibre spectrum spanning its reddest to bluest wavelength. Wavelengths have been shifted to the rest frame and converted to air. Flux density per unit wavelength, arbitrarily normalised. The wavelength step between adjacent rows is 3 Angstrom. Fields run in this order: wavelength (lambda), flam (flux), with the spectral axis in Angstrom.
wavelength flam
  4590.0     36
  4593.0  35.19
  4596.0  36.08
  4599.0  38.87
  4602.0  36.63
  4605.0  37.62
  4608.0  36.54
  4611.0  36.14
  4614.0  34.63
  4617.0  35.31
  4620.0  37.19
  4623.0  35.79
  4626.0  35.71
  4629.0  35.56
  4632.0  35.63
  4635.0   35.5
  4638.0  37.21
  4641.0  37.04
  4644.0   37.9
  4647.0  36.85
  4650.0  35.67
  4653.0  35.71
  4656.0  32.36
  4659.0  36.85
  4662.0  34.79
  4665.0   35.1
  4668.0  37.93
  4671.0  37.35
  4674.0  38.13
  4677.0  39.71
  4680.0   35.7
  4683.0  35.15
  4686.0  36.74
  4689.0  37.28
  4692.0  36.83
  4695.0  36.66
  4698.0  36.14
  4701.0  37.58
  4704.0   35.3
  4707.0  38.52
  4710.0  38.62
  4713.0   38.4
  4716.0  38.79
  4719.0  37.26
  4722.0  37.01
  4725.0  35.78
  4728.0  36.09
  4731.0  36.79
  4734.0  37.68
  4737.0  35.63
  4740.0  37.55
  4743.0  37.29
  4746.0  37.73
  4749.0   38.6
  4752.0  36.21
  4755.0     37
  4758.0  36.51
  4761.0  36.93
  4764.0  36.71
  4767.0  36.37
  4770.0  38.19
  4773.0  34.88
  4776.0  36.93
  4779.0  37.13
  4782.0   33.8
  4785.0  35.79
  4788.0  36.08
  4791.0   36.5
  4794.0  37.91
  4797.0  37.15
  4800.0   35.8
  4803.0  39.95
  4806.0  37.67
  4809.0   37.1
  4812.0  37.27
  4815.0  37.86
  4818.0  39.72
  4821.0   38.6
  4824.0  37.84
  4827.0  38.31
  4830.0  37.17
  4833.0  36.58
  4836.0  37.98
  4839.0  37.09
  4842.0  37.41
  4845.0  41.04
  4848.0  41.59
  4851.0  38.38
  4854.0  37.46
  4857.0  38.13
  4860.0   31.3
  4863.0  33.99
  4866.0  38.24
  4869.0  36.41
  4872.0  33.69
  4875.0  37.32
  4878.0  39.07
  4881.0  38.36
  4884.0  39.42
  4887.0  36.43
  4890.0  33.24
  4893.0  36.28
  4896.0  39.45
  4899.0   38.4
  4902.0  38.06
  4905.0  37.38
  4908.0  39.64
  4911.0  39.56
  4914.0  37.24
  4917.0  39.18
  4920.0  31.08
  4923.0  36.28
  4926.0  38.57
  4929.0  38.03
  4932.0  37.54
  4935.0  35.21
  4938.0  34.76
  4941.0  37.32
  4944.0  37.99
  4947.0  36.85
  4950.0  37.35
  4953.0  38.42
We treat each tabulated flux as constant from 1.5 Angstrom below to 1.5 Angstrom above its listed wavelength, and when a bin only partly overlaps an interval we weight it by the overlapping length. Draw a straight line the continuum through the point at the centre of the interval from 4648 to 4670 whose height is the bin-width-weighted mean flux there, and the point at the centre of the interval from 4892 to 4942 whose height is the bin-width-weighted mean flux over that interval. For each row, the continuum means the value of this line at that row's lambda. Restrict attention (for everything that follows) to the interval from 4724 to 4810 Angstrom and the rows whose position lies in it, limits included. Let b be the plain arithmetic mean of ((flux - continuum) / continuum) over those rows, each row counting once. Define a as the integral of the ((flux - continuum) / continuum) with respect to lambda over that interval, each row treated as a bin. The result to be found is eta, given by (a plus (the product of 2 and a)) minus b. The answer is 3.8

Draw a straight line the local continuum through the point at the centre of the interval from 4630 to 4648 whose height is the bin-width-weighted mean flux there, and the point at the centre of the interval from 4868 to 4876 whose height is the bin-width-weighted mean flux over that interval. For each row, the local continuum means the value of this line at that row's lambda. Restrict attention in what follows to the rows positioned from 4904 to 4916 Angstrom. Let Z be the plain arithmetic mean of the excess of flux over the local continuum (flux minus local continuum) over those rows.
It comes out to 3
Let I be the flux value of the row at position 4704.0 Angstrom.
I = 35.3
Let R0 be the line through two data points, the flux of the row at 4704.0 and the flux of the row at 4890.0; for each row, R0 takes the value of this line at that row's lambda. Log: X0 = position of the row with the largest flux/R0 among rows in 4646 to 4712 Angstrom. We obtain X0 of 4677.0 Angstrom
